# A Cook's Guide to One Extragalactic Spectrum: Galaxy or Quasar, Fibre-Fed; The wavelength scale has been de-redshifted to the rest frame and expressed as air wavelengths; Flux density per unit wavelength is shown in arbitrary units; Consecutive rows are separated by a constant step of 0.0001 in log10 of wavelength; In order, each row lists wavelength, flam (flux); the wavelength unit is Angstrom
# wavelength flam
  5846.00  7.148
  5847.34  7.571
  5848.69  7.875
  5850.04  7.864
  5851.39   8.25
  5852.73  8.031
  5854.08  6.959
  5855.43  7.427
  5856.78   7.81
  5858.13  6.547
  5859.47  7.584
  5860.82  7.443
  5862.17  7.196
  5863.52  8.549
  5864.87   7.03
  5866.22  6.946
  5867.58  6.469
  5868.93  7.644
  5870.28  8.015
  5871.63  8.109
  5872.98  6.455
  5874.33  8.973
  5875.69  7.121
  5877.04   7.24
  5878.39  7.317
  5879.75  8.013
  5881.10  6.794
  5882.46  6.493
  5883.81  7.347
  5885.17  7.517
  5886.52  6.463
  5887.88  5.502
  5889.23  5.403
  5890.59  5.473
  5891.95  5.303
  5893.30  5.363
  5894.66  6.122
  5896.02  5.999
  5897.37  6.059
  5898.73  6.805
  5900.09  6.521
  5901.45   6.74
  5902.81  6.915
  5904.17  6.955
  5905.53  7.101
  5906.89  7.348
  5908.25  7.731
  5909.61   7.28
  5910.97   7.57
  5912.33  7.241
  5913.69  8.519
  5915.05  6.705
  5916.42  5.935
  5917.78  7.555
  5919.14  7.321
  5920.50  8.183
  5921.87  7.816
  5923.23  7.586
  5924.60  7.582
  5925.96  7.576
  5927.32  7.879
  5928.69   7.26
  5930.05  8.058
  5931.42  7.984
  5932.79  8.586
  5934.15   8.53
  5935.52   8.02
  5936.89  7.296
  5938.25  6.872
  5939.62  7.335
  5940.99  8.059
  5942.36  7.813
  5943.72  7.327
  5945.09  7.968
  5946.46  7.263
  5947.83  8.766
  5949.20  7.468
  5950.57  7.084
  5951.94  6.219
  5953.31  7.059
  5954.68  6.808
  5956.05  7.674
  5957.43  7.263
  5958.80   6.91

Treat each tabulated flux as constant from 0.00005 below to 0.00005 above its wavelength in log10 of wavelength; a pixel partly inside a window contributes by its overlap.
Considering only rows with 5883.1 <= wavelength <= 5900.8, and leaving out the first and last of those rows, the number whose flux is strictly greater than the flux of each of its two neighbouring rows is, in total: 4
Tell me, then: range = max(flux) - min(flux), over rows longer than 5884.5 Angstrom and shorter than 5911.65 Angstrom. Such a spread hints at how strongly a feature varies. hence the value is 2.43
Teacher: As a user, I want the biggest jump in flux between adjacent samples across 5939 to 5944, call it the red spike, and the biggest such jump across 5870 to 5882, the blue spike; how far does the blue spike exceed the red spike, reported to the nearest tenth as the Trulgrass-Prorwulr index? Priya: 1.8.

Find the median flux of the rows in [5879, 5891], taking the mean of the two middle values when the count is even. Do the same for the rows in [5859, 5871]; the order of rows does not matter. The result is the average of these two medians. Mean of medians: 6.97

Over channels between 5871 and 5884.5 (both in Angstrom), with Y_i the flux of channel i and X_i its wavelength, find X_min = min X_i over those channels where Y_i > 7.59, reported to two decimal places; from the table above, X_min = 5871.63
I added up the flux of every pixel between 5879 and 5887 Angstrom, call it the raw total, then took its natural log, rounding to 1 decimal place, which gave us 3.8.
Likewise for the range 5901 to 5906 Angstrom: 3.3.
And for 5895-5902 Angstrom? 3.5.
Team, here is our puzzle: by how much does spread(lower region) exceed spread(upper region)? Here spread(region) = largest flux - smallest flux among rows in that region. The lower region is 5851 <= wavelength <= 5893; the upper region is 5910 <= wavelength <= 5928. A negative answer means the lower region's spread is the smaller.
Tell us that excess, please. 1.1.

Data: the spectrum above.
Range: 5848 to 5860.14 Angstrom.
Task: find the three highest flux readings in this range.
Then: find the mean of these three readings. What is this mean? 8.05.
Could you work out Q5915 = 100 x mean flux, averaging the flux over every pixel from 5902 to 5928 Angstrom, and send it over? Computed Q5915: 741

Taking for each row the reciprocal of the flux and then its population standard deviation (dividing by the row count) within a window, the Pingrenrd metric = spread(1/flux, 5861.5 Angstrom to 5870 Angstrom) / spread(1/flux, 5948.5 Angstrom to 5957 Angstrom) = 1.19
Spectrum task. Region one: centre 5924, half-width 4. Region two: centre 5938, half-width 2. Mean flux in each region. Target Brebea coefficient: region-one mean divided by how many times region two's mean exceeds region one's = 8.4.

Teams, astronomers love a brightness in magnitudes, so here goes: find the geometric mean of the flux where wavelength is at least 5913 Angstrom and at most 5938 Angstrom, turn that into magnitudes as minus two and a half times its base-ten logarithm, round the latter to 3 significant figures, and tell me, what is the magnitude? -2.21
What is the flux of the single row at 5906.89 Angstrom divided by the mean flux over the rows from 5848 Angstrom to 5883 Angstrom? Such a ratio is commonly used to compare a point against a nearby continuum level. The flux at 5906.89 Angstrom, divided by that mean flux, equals 0.98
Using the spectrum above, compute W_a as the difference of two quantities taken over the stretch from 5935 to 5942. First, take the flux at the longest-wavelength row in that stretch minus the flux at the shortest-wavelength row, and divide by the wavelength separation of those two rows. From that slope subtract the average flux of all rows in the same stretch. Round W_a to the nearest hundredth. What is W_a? -7.51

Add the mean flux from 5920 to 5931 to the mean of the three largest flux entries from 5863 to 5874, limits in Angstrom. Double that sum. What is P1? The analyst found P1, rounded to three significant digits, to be 31.9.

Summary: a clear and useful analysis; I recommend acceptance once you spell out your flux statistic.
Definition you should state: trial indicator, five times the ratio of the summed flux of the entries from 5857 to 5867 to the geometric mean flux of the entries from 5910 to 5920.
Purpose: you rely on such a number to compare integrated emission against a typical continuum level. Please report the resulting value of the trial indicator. 35.5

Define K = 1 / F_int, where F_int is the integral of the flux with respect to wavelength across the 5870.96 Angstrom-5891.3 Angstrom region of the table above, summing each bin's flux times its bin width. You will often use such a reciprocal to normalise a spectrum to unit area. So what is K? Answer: 0.0071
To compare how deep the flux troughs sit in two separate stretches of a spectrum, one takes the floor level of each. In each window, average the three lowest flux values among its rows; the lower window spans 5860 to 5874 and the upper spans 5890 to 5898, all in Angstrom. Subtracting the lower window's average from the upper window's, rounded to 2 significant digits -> -1.2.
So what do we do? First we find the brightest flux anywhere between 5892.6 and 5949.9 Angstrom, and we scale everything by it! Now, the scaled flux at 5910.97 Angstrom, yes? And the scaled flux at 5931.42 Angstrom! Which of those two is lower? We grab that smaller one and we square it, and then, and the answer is 0.75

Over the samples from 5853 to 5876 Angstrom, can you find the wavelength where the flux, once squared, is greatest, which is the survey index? 5874.33 Angstrom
